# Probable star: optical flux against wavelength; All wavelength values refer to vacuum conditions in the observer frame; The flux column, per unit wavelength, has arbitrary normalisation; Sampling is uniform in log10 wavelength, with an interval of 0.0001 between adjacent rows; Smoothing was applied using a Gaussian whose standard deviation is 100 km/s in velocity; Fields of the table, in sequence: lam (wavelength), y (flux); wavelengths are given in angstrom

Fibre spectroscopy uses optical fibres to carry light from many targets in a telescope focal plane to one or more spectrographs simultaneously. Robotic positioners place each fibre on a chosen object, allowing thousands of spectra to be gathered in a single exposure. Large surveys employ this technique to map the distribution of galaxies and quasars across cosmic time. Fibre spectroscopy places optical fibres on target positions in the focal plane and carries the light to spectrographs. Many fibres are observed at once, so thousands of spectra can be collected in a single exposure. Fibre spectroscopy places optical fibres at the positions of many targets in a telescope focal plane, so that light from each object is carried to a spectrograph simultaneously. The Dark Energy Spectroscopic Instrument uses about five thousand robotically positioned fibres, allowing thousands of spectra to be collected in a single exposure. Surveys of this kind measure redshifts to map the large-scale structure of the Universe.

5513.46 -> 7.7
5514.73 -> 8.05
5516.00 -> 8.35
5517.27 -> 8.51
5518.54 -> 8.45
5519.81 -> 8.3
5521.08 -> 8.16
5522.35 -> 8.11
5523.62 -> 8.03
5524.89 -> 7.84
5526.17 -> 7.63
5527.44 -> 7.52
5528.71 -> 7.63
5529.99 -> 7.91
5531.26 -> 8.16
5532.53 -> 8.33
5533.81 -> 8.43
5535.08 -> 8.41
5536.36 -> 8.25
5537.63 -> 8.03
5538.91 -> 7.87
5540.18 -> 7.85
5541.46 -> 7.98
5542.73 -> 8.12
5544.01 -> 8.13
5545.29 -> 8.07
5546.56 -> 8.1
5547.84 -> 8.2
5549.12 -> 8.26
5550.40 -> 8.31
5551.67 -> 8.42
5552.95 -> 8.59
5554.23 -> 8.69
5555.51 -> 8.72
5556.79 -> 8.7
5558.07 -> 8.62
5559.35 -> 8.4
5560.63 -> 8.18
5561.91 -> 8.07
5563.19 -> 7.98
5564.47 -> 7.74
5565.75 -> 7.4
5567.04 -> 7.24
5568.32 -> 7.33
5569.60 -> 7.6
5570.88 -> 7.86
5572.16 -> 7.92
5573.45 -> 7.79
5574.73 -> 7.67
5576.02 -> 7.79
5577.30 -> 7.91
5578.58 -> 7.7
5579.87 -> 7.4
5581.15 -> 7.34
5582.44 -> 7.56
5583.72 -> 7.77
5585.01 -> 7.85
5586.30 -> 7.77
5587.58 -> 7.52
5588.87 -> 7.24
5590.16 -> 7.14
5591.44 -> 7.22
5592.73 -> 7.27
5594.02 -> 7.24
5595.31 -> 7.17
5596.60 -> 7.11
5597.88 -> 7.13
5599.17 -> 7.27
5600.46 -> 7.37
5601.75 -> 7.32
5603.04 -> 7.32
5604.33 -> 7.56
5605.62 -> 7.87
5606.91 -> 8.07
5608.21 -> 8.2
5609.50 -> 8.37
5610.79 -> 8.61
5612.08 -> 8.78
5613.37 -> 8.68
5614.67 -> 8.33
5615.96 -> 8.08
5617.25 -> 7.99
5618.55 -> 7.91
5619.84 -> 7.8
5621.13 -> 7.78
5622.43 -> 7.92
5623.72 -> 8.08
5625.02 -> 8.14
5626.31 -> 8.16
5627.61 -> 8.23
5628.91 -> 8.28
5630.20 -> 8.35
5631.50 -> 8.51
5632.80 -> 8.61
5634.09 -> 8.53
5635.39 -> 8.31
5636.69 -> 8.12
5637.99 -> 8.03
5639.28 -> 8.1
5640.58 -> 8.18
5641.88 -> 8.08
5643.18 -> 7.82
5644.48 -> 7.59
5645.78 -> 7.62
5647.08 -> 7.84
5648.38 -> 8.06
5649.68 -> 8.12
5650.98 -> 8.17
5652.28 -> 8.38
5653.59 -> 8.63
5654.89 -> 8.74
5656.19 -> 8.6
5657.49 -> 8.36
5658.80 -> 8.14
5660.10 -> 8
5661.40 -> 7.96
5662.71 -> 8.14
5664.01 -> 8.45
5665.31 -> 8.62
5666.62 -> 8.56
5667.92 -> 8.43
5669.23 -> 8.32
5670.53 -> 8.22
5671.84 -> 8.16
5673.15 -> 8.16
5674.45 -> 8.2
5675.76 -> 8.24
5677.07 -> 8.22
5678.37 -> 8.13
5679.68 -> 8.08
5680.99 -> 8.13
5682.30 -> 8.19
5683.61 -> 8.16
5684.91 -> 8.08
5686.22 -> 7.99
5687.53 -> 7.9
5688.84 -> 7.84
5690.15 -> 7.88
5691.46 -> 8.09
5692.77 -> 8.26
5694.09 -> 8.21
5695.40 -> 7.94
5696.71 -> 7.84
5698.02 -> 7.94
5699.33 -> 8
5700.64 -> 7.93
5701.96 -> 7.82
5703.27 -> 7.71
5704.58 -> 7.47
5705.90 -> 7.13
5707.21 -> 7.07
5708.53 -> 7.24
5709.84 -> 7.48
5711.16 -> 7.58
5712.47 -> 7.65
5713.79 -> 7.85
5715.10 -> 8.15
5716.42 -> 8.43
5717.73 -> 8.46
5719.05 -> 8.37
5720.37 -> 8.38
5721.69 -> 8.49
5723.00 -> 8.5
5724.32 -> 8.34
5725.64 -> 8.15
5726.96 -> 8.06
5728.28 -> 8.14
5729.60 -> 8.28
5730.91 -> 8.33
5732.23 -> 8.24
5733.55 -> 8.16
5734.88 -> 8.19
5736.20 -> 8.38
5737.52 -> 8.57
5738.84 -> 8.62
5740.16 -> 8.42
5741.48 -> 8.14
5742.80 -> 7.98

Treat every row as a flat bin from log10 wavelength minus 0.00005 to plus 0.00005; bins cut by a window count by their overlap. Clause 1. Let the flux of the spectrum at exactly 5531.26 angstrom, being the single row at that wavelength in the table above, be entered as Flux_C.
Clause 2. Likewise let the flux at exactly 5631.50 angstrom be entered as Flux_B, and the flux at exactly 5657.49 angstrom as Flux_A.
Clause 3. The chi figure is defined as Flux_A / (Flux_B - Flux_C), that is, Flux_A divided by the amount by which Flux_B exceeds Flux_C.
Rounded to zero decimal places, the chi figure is 24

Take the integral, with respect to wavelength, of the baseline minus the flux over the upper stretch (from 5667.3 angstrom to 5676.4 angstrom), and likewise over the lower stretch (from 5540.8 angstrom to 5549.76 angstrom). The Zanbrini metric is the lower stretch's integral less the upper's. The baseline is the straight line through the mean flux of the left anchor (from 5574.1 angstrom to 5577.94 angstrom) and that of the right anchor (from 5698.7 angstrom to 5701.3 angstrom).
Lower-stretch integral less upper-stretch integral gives 0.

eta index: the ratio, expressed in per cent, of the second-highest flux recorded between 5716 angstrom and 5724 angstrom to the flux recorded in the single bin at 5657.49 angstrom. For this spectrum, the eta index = 102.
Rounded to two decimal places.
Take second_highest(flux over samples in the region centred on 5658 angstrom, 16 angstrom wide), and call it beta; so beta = 8.63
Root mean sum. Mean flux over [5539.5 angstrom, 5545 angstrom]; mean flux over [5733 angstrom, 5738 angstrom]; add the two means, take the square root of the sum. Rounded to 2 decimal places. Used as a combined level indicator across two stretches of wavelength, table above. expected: 4.04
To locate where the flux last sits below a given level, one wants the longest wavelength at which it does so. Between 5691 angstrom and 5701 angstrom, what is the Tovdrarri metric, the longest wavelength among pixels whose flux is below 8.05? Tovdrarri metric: 5700.64 angstrom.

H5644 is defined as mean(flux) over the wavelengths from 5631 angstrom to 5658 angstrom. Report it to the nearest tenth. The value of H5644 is 8.2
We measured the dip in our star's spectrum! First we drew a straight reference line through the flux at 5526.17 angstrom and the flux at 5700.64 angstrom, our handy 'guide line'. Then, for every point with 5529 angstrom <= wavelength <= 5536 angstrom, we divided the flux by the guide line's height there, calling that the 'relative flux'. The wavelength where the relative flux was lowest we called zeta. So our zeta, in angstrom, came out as 5529.99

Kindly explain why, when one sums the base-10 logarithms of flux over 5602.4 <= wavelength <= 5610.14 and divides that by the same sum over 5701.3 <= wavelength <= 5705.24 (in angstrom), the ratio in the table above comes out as 2.03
